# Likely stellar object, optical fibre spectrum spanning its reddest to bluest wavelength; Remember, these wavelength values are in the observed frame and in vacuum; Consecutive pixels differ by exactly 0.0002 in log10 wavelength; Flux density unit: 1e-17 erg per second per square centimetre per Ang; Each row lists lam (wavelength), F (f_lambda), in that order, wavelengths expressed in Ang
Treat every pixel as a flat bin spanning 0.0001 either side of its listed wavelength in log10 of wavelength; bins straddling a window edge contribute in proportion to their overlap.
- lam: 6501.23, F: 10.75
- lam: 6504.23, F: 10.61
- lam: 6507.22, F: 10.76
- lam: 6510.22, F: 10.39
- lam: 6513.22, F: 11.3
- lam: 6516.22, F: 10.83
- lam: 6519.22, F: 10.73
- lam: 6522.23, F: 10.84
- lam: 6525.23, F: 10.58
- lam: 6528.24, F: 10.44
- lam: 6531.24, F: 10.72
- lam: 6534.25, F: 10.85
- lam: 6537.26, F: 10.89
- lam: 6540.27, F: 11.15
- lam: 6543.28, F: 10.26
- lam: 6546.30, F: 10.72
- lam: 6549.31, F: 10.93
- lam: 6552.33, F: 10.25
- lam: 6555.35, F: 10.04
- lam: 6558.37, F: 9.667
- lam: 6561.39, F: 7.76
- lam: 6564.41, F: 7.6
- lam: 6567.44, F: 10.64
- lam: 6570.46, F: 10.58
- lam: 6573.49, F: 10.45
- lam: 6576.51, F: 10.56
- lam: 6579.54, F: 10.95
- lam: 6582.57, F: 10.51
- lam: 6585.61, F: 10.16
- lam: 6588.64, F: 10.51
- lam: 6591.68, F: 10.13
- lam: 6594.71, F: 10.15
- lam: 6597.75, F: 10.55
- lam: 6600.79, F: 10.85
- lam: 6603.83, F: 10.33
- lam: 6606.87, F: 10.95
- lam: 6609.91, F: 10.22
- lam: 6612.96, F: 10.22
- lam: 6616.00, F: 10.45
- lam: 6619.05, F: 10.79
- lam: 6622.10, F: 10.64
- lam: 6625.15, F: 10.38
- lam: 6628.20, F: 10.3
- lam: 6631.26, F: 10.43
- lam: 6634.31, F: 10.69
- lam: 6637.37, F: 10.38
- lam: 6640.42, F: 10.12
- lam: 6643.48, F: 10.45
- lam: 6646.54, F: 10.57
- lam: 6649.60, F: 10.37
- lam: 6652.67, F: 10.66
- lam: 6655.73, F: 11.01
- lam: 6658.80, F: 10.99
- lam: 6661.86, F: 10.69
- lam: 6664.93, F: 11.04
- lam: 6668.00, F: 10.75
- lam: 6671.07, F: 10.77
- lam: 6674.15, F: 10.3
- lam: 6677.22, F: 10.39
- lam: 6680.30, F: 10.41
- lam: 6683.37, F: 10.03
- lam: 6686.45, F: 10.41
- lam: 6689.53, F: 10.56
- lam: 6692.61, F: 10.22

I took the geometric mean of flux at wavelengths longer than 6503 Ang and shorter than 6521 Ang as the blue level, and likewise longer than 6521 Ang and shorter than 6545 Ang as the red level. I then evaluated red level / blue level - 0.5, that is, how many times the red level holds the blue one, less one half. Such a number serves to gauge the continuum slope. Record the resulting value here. 0.50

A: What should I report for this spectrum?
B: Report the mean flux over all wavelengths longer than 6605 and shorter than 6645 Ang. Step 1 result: 10.5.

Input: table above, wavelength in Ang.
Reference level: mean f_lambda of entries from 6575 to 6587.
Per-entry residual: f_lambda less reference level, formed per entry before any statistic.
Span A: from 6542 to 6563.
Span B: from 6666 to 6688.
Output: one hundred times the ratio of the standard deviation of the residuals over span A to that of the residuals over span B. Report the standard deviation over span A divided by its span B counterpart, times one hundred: 408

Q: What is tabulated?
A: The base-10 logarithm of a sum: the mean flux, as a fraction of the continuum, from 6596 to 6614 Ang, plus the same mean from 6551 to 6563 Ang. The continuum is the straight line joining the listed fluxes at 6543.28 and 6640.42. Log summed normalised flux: 0.291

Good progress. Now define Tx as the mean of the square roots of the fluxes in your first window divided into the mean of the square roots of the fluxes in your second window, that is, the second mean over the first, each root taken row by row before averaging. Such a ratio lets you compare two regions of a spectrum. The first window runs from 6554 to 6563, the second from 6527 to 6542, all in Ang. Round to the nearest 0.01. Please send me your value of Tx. 1.09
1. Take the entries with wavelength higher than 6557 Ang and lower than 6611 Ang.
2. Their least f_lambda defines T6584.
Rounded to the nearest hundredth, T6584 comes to 7.60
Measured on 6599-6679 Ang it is 10.12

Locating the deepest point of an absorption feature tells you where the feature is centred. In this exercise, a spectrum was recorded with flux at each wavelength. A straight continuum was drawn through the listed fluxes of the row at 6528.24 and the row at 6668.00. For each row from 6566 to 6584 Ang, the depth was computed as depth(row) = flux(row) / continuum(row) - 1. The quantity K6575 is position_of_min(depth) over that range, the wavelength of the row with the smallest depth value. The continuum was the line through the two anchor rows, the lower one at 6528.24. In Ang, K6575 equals 6573.49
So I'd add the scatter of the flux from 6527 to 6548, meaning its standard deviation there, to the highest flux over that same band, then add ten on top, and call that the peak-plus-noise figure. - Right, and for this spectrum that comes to 21.4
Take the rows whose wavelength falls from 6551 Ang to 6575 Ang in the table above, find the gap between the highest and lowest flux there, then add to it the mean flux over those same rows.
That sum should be 12.7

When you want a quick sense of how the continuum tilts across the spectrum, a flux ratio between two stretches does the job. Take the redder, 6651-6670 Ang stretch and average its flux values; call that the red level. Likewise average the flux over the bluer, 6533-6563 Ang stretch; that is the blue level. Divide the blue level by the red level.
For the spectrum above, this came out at 0.94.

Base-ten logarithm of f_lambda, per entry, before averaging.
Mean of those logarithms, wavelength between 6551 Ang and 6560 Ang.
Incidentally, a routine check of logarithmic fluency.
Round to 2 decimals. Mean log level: 1.00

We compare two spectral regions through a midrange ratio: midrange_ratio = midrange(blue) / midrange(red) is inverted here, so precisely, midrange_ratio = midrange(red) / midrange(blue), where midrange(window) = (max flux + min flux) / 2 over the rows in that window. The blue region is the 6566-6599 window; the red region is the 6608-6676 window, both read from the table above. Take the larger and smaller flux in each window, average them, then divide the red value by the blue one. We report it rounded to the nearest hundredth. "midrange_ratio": 1.00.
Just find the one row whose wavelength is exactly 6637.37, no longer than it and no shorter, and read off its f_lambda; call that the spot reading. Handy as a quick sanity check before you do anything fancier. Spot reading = 10.38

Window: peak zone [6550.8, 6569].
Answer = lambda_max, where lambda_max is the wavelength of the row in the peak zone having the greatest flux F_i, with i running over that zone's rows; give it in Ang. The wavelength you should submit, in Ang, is 6567.44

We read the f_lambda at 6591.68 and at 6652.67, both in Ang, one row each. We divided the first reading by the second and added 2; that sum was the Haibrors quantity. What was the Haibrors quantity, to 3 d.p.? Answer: 2.950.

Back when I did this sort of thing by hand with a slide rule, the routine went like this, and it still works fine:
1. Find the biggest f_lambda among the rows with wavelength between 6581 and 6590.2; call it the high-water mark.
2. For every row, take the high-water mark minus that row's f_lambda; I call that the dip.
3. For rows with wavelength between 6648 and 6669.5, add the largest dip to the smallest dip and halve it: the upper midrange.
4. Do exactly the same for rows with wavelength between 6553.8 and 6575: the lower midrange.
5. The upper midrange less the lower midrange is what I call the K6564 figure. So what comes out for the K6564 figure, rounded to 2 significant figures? -1.6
